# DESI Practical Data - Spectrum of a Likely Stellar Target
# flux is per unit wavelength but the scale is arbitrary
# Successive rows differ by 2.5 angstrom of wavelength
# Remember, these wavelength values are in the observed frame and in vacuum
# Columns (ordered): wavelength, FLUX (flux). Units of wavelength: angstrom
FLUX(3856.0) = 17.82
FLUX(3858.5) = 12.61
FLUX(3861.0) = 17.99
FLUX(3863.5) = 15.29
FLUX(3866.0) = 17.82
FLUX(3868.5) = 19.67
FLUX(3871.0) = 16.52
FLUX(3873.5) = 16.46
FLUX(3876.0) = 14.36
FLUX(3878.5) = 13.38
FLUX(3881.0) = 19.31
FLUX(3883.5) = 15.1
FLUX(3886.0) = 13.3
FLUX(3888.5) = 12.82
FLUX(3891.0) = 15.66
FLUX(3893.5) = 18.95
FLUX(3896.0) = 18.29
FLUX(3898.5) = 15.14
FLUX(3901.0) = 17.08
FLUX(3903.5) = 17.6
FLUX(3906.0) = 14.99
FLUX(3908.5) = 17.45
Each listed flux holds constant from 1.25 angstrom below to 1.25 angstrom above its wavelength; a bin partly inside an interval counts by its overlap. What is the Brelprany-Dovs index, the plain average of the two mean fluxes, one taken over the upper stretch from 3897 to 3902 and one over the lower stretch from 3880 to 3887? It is 16.0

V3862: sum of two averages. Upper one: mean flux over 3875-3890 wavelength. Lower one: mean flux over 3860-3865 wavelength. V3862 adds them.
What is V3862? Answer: 31.4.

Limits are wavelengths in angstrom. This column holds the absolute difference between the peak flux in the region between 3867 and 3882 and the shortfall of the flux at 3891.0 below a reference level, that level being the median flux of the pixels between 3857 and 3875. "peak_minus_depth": 18.8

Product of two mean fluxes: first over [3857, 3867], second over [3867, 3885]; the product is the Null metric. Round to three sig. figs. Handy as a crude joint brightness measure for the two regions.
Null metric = 261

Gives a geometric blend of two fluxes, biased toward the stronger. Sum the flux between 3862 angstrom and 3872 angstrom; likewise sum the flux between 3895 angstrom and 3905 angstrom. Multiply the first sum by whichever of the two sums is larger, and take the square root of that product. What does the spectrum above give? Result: 69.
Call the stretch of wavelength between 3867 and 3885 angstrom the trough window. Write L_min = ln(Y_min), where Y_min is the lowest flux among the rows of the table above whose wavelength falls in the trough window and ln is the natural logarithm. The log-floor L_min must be 2.59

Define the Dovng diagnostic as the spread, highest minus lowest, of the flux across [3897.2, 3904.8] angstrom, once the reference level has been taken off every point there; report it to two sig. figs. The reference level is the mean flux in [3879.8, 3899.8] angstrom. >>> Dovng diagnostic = 2.5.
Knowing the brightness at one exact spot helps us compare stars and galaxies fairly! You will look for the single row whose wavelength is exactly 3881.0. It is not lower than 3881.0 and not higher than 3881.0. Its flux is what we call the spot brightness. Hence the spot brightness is 19.31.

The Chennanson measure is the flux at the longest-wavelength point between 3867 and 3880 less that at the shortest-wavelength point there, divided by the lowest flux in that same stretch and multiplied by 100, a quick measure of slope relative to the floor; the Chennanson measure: -47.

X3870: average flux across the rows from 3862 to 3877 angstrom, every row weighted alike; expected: 16.7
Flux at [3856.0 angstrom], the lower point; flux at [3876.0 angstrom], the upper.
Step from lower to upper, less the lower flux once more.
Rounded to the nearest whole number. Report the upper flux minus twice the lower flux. -21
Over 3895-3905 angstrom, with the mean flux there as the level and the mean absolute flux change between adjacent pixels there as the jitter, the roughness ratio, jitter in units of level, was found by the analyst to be 0.110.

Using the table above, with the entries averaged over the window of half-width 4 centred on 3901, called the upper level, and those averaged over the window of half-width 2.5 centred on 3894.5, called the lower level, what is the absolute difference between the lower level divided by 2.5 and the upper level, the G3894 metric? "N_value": 9.2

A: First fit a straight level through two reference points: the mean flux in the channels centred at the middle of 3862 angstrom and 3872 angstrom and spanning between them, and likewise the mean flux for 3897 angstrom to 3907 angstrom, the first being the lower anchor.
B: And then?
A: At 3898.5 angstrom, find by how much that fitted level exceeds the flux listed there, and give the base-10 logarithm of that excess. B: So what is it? 0.1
